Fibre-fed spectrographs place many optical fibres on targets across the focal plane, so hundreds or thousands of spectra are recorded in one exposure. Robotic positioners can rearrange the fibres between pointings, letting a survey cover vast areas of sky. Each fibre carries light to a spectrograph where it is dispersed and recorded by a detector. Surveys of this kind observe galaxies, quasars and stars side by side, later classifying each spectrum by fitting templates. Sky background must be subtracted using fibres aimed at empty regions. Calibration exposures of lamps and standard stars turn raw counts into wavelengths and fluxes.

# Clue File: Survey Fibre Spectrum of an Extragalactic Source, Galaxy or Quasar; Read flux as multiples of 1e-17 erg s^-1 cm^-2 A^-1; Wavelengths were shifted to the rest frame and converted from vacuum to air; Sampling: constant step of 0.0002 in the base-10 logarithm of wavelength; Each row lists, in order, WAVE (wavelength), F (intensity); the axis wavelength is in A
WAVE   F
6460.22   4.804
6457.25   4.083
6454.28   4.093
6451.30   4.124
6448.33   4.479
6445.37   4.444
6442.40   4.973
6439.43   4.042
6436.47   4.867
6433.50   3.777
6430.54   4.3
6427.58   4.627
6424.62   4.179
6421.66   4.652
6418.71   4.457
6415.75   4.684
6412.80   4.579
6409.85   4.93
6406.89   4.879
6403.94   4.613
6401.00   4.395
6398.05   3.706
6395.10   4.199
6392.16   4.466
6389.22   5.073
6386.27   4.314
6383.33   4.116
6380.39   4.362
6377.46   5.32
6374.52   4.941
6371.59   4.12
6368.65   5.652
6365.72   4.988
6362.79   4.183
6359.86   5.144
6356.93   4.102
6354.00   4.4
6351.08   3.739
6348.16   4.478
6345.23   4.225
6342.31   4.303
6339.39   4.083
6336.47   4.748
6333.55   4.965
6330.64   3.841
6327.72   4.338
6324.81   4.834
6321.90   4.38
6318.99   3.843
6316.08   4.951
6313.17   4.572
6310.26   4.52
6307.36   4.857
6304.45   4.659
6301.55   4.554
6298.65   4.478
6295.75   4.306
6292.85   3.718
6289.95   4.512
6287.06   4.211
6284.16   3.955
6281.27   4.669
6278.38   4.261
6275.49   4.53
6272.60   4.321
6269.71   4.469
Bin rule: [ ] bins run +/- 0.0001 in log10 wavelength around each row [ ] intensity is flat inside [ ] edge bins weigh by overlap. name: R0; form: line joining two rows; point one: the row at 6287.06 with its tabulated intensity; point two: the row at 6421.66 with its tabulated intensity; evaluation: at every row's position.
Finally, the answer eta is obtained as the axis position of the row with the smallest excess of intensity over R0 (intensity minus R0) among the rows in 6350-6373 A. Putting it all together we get 6351.08 A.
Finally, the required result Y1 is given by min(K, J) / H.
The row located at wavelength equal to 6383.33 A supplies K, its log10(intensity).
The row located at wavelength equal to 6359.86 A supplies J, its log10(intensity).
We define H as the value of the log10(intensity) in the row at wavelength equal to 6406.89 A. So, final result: 0.89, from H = 0.69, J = 0.711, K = 0.614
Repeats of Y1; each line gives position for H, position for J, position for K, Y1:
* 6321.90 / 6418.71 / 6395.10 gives 0.97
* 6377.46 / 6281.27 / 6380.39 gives 0.88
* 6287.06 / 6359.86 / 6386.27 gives 1.02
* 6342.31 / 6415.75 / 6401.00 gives 1.01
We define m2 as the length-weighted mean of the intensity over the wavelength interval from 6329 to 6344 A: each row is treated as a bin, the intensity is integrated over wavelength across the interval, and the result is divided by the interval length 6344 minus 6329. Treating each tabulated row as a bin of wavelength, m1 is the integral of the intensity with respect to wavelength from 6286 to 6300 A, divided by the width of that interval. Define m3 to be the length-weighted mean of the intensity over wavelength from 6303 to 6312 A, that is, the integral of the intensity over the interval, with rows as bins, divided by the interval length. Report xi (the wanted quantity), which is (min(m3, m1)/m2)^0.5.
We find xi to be 0.98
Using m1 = 4.24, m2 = 4.4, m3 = 4.67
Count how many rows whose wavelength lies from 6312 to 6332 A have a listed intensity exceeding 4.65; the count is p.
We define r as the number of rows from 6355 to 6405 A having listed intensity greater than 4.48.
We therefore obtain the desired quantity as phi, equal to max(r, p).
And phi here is 7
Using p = 2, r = 7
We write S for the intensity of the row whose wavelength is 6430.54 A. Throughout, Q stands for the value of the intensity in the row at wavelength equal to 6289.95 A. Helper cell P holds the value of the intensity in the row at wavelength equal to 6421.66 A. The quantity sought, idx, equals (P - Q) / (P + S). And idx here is 0.02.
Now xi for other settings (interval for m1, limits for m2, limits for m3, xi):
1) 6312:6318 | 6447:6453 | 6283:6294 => 0.98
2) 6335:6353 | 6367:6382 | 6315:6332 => 0.94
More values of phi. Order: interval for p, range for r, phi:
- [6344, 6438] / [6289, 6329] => 11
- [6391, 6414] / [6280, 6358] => 11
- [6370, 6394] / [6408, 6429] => 5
